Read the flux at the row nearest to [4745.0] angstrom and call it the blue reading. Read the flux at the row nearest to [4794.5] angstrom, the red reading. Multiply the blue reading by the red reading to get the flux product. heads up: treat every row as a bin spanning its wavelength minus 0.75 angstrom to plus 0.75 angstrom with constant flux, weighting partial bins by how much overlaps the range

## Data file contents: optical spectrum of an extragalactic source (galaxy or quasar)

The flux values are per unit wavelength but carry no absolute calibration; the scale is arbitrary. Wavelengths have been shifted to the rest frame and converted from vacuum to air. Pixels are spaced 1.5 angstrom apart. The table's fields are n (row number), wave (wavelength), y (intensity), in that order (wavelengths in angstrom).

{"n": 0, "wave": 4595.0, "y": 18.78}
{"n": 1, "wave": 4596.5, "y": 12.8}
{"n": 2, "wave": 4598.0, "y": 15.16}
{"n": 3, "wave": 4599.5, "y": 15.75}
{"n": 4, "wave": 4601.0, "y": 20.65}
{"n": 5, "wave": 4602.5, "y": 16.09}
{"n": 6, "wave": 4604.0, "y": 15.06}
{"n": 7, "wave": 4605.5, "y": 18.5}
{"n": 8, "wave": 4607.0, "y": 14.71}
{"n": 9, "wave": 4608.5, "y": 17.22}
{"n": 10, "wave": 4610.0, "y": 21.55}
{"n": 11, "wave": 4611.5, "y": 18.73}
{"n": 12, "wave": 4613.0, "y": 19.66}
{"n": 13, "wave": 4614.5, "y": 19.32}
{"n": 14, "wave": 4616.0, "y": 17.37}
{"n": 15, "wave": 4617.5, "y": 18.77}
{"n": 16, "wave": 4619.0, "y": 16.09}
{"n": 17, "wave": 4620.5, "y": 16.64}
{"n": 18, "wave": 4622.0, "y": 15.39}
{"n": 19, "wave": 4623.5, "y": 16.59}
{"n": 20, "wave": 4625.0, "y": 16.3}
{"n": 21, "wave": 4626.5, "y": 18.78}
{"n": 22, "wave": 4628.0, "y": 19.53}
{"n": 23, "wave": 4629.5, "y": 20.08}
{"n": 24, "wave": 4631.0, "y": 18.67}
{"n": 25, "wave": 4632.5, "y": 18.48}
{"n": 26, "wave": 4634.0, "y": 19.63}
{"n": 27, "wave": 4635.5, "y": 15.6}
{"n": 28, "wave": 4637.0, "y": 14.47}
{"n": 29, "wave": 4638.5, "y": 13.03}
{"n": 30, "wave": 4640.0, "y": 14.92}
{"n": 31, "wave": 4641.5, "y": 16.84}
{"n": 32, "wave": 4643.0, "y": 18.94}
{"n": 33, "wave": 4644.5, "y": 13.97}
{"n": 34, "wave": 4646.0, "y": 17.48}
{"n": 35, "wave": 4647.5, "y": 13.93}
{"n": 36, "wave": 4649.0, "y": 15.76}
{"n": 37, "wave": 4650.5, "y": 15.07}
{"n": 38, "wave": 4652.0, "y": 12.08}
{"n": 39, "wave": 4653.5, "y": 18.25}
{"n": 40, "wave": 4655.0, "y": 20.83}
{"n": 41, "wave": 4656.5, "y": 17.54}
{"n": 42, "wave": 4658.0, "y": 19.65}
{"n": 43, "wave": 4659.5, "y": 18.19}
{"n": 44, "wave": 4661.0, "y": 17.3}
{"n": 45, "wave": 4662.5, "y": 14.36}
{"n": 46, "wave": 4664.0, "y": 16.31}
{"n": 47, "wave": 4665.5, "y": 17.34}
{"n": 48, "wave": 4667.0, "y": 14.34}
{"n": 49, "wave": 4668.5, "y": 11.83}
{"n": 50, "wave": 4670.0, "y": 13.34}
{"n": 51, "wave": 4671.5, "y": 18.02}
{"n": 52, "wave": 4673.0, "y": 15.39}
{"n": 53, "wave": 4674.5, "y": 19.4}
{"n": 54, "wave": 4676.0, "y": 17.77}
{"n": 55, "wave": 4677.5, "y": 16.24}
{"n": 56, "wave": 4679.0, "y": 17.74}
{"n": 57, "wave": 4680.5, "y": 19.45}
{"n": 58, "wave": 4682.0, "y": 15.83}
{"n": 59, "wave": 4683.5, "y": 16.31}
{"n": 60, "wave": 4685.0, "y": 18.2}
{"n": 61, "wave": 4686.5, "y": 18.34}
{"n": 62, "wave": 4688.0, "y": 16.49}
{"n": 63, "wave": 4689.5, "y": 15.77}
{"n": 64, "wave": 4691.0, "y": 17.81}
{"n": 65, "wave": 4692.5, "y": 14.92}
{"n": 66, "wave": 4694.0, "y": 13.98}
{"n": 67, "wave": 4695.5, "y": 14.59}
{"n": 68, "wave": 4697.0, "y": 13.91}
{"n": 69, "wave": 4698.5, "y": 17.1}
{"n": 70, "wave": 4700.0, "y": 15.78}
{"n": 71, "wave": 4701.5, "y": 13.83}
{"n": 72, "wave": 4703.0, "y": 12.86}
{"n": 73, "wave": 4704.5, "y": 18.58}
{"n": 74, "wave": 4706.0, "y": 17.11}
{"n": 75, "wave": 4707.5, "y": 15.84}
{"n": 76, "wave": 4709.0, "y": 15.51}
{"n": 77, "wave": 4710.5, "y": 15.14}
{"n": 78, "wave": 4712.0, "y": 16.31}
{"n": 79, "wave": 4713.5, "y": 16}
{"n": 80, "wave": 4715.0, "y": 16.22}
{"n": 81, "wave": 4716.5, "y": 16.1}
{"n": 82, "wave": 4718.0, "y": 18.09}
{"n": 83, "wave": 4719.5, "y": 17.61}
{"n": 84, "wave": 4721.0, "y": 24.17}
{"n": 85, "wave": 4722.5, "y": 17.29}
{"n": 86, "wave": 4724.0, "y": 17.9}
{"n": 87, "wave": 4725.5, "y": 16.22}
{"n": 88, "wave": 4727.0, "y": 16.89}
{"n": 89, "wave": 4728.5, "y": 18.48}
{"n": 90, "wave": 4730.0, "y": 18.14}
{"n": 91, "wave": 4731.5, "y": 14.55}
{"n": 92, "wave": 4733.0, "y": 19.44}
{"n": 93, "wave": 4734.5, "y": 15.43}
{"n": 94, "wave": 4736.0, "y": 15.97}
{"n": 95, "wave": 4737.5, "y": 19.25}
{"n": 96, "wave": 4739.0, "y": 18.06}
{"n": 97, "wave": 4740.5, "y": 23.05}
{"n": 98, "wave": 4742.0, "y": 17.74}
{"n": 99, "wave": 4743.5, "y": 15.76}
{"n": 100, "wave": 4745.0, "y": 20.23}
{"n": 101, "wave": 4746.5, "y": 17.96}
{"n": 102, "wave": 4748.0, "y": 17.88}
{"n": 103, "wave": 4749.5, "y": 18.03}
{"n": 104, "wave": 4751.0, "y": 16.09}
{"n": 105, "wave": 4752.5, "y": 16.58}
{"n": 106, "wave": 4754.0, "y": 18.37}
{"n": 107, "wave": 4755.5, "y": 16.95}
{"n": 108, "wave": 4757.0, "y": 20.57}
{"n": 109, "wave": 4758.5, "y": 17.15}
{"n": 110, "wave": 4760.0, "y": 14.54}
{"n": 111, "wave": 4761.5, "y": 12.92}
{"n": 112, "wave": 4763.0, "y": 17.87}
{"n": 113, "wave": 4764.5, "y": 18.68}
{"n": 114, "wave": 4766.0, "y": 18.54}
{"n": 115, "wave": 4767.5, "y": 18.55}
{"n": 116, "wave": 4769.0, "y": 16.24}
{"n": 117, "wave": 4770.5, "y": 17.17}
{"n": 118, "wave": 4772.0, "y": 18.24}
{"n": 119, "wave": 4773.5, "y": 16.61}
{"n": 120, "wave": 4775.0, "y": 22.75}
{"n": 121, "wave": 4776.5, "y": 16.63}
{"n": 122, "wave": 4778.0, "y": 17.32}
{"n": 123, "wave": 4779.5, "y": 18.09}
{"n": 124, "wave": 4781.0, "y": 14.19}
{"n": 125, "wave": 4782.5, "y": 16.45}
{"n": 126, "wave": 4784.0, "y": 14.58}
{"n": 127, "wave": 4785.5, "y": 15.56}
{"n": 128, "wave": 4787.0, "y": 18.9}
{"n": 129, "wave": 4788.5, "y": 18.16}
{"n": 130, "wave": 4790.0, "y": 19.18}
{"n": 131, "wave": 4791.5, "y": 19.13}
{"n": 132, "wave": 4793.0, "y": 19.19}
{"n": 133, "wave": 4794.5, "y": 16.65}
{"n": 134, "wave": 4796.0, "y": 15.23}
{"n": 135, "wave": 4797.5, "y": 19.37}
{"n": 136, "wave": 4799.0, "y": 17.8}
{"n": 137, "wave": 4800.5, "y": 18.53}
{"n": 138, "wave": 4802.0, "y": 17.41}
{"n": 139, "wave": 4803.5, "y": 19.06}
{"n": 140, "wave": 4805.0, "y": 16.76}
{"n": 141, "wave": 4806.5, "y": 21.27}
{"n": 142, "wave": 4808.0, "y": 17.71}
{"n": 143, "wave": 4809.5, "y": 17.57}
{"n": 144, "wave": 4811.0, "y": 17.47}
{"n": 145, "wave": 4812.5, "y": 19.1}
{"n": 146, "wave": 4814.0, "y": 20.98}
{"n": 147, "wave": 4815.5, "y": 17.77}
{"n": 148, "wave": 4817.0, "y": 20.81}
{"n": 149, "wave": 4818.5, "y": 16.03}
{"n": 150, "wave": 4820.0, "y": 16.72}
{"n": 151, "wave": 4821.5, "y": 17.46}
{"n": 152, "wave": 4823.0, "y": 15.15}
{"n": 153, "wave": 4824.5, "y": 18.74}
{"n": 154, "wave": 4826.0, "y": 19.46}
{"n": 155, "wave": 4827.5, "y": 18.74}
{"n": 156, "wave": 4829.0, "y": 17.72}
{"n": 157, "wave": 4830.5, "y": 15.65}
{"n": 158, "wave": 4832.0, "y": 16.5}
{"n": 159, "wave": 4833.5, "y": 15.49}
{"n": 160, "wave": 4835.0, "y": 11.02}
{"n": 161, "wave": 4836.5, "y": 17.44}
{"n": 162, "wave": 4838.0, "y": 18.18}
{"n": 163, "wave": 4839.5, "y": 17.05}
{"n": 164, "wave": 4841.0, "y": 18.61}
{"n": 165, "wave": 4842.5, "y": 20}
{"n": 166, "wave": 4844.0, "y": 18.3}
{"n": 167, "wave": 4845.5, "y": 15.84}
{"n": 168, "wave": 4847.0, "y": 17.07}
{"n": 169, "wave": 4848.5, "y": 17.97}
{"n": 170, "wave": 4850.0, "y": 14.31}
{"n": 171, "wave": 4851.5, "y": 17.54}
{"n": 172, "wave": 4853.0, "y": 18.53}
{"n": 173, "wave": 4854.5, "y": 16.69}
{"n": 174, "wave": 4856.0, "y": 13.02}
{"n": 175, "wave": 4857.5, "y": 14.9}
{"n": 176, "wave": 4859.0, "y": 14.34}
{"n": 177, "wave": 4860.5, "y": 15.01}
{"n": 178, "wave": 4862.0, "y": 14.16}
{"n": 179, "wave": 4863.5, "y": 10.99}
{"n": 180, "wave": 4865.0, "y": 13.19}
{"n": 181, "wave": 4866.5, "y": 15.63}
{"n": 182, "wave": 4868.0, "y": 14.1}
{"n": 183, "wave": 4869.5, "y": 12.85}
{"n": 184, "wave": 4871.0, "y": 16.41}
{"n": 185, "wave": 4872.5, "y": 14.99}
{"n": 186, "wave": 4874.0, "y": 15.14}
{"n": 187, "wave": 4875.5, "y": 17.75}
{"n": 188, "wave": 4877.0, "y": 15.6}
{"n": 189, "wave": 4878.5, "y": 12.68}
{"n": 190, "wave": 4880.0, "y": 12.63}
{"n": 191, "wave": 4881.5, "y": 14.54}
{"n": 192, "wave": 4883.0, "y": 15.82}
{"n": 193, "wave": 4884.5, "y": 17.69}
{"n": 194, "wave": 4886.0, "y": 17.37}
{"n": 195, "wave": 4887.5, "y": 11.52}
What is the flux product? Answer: 337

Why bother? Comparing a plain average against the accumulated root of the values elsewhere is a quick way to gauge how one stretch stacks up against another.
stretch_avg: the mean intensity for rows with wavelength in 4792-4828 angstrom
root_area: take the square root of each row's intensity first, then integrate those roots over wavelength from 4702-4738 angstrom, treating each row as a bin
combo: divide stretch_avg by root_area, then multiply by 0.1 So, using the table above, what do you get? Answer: 0.0122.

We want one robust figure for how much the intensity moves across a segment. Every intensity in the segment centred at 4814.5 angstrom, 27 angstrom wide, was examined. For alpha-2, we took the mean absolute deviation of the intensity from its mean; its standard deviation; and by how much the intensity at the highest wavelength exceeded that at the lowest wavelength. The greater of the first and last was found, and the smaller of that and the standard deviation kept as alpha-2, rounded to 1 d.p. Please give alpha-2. 1.4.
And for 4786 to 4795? 0.8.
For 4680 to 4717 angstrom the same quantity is 1.2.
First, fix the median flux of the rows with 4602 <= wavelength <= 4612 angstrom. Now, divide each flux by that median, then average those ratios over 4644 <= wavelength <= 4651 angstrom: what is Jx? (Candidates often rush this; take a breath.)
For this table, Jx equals 0.89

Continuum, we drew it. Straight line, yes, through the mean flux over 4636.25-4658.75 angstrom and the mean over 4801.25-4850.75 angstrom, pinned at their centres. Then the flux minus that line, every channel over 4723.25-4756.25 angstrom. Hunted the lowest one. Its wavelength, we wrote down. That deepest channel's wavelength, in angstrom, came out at 4731.5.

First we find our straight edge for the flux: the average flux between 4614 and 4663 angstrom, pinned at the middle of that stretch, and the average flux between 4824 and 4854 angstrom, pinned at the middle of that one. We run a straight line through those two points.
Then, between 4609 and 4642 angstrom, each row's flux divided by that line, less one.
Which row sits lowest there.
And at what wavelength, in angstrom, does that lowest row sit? 4638.5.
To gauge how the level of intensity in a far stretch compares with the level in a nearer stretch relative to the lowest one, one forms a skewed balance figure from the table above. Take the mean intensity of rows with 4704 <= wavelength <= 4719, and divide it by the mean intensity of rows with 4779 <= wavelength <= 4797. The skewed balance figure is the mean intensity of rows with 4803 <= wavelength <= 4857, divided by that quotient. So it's 18.1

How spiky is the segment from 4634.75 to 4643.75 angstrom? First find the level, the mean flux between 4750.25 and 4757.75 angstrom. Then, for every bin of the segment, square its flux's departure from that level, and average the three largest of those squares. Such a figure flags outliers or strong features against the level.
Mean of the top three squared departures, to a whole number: 13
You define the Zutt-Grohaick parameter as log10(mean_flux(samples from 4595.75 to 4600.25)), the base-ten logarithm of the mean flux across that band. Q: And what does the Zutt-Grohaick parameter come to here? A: 1.163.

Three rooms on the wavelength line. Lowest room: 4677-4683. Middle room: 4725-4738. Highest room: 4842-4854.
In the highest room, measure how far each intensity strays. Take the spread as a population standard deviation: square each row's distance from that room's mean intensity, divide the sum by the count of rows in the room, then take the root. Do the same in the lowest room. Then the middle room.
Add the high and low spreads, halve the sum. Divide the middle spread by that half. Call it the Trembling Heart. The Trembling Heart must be 1.08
